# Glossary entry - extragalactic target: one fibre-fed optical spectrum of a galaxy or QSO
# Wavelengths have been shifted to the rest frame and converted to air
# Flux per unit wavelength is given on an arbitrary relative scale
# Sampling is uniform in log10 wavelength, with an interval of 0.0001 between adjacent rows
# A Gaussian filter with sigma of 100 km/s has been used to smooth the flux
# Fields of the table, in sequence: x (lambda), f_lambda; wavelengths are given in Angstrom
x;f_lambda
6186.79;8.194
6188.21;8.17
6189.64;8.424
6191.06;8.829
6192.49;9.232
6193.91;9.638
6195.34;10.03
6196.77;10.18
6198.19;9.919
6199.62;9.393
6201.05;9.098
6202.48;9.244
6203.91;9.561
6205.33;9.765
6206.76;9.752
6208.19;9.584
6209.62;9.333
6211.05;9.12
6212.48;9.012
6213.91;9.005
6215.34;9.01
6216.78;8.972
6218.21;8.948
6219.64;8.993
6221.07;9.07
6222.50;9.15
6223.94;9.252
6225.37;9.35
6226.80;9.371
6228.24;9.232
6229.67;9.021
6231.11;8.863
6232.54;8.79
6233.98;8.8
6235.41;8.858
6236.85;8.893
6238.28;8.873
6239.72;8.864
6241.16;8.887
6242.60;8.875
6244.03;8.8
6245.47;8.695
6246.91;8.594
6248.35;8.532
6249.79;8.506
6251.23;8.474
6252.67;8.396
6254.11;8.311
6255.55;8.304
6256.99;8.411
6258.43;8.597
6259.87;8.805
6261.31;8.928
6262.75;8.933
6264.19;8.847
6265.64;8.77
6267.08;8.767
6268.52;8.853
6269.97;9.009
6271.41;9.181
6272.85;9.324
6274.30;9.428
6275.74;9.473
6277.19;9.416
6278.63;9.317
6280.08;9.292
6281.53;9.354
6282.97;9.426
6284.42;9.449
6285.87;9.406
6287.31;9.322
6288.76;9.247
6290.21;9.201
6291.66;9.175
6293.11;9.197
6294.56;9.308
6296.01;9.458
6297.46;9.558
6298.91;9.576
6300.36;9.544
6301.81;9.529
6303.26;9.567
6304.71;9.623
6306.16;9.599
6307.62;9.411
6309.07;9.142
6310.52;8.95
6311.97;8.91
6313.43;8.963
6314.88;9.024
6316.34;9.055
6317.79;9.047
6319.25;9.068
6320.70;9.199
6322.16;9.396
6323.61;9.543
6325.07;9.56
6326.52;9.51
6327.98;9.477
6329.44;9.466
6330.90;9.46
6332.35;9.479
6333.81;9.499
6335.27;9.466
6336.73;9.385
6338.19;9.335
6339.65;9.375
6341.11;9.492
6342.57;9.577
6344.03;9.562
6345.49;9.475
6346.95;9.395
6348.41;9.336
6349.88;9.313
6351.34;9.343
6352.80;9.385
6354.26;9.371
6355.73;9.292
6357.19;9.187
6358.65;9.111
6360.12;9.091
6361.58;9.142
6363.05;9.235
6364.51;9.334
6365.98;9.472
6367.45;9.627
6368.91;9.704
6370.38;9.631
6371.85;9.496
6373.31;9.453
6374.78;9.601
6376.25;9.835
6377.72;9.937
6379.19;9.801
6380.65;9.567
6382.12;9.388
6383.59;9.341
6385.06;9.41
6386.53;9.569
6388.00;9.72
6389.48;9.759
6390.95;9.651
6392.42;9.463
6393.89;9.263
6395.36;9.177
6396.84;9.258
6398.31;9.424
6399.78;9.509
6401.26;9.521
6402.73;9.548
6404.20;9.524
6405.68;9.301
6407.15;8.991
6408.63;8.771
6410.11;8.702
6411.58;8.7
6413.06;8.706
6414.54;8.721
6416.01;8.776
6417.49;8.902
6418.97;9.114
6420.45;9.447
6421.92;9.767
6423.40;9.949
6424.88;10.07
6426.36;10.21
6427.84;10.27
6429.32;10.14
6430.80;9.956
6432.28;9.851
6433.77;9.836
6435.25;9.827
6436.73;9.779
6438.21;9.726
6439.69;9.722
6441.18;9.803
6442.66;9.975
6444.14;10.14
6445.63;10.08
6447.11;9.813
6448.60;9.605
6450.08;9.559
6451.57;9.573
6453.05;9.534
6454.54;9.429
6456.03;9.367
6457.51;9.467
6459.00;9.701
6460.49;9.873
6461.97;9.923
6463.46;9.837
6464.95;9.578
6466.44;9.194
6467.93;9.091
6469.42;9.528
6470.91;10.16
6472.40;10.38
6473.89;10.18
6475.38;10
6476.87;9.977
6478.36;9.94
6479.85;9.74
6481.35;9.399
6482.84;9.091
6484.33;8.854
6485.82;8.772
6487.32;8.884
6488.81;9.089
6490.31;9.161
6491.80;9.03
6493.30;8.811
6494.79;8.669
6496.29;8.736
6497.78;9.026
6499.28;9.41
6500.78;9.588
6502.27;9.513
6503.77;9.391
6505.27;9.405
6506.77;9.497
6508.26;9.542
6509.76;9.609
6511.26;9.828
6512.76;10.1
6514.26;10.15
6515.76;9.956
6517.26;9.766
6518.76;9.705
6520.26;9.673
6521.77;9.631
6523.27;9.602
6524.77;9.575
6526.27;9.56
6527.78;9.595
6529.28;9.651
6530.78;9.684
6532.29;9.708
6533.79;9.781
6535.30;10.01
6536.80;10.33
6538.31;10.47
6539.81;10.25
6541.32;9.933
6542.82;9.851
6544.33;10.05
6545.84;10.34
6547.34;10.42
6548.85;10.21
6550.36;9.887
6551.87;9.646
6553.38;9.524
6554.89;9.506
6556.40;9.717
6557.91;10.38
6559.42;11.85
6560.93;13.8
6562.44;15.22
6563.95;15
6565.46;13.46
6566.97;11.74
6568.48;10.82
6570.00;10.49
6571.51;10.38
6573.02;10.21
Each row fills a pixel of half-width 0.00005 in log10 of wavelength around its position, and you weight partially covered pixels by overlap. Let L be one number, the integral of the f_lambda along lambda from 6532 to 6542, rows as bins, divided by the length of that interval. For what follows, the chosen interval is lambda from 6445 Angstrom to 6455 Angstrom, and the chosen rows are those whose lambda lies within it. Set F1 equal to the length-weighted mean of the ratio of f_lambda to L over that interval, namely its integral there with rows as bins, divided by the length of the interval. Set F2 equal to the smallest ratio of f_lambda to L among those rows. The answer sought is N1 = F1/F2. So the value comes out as 1.02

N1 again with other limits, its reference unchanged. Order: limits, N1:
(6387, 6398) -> 1.03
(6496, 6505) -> 1.07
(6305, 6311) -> 1.04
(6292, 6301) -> 1.02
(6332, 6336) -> 1.00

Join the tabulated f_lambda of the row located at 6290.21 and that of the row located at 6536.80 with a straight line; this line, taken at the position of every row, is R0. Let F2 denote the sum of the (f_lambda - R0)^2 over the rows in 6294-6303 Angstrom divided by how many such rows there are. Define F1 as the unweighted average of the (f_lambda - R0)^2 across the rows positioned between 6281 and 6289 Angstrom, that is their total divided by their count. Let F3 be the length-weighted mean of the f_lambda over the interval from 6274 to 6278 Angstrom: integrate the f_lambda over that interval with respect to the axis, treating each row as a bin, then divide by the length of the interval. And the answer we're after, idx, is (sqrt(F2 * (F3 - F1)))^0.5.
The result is 0.91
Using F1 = 0.04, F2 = 0.07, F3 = 9.5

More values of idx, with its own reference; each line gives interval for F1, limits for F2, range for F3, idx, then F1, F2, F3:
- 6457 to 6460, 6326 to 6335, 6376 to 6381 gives 0.56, 0.16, 0.01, 9.8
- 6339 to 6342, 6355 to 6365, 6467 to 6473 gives 1.02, 0.00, 0.11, 9.8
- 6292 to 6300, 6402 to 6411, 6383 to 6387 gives 1.45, 0.06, 0.48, 9.4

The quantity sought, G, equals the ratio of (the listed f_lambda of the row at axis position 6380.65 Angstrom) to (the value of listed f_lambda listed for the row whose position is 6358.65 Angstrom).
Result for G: 1.05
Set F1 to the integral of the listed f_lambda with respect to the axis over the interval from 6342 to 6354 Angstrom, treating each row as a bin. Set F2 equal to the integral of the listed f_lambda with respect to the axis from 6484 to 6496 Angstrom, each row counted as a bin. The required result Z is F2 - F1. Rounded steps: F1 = 113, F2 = 107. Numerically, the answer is -6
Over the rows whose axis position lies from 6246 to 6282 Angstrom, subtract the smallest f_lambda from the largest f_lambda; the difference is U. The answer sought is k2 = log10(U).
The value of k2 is 0.07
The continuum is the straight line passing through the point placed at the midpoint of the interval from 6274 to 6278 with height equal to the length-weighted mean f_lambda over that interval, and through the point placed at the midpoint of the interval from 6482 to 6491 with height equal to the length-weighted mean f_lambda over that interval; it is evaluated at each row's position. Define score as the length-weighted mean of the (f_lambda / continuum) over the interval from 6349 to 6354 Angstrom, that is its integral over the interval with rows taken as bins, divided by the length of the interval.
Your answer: 1.01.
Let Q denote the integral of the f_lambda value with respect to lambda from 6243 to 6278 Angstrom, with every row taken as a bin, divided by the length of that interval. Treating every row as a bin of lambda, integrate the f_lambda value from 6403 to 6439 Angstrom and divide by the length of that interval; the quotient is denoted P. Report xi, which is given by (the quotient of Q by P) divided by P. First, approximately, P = 9.46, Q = 8.8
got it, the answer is 0.098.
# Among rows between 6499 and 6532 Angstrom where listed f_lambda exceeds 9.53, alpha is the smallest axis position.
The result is 6500.78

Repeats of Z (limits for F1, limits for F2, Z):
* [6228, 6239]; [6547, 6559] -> 21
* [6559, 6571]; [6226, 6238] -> -46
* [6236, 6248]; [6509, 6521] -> 13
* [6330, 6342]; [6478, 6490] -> -3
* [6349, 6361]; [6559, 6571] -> 42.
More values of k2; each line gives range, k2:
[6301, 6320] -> -0.15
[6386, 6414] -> 0.02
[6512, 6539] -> -0.04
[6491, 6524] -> 0.17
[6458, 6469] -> -0.08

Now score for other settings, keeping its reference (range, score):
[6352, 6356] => 1.01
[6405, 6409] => 0.99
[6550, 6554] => 1.09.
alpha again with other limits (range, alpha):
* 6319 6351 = 6323.61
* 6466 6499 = 6470.91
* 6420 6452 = 6421.92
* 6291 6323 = 6297.46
